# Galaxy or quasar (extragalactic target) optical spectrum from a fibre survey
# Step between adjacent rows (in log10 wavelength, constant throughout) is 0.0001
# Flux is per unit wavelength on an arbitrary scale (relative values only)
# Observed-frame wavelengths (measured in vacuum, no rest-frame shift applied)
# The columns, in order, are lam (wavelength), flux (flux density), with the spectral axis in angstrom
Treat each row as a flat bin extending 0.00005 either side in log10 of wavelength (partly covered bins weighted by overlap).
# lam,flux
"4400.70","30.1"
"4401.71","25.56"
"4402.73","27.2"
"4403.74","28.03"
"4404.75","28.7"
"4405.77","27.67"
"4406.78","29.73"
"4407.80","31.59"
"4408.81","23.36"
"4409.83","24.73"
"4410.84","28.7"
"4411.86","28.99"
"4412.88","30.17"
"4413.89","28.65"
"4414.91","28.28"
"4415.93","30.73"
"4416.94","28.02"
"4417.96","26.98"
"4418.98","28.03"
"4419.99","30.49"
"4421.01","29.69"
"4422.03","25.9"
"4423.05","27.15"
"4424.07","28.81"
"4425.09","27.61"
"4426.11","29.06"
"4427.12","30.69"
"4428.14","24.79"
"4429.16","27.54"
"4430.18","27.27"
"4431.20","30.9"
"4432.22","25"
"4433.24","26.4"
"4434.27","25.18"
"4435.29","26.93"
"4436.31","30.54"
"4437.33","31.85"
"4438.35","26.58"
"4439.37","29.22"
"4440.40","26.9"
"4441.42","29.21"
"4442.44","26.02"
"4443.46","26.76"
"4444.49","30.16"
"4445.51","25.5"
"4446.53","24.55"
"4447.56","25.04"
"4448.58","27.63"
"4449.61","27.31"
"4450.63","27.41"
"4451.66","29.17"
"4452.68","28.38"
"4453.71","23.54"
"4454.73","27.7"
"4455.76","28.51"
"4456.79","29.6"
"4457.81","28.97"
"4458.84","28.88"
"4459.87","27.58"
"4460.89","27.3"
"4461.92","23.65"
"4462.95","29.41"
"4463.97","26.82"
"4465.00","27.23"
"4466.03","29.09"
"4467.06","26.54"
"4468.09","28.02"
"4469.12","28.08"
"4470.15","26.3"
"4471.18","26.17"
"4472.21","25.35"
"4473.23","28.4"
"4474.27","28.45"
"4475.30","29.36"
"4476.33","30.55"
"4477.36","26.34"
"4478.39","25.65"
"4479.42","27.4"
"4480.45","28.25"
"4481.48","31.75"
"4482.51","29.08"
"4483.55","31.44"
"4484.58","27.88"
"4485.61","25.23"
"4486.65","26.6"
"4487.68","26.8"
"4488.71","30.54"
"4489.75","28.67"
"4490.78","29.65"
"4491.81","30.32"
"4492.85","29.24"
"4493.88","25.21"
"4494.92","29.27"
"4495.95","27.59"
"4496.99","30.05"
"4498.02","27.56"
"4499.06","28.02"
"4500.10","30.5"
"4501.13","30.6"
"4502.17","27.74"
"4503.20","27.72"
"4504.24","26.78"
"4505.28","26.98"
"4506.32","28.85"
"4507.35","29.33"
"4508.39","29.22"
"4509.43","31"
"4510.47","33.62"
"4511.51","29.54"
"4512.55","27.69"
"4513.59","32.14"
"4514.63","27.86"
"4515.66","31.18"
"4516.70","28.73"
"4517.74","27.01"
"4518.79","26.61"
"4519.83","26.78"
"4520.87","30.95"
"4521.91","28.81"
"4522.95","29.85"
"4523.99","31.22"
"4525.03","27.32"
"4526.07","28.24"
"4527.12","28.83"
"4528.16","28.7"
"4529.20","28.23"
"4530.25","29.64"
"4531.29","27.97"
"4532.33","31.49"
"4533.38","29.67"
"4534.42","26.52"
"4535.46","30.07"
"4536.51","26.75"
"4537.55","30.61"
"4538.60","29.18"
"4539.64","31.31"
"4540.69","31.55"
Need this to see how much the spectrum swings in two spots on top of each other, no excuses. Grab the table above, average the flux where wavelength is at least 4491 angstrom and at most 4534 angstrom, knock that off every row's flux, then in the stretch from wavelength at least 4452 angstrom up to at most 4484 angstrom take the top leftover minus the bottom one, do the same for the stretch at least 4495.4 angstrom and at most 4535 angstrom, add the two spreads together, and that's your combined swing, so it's 15.3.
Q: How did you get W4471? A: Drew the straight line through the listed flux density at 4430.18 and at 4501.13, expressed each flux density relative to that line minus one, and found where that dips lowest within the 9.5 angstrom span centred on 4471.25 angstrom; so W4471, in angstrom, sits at 4472.21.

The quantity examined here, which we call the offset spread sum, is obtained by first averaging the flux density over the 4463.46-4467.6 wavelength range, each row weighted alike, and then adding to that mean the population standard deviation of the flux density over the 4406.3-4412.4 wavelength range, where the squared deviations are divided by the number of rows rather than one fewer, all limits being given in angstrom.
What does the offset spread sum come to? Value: 30.3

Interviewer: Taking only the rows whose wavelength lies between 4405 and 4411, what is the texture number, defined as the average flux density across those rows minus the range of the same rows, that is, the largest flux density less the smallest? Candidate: 19.4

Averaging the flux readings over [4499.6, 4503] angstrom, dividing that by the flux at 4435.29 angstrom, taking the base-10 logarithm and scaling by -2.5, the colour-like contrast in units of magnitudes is -0.10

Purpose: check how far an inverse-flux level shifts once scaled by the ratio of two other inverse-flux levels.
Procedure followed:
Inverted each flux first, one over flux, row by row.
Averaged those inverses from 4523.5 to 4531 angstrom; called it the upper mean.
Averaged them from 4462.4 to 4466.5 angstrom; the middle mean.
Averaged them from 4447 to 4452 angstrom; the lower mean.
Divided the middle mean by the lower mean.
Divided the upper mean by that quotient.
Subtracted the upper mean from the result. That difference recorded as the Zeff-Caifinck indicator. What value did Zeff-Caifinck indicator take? 0.0011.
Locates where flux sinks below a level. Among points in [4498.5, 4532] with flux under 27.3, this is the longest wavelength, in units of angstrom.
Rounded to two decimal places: 4519.83 angstrom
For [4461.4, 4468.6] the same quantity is 4467.06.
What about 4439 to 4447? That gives 4446.53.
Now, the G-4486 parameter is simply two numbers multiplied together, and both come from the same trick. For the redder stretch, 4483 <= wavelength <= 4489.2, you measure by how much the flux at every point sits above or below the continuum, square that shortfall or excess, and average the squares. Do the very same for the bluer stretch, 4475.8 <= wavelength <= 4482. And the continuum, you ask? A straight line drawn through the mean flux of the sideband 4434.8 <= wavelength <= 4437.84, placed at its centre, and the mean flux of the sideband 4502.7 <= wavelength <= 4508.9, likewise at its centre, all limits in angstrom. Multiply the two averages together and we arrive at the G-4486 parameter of 26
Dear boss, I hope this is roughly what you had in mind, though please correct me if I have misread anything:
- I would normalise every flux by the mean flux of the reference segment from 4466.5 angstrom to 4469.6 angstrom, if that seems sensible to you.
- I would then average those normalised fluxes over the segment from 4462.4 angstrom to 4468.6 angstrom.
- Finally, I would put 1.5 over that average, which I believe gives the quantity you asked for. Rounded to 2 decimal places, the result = 1.48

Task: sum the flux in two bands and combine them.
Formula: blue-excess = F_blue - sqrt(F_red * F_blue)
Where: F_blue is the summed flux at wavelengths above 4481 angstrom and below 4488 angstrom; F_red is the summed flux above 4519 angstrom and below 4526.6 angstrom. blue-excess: -2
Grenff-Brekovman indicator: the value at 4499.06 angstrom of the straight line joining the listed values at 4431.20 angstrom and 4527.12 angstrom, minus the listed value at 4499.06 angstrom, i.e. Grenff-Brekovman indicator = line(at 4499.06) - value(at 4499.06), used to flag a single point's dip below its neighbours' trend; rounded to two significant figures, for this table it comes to 1.4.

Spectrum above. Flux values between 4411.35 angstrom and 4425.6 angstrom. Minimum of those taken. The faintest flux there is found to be 25.9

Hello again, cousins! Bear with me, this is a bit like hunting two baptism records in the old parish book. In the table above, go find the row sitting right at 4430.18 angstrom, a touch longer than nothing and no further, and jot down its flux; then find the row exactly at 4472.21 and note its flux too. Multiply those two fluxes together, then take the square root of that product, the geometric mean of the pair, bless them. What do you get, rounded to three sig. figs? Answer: 26.3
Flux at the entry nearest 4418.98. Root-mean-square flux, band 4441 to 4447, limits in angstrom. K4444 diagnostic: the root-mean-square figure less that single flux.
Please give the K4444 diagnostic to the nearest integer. -1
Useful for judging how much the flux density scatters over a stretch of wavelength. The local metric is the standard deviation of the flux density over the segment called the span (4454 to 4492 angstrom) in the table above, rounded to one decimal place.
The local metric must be 1.8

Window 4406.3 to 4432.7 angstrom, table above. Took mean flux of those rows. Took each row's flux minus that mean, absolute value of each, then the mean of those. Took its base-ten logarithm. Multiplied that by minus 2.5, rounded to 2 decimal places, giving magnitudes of -0.56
